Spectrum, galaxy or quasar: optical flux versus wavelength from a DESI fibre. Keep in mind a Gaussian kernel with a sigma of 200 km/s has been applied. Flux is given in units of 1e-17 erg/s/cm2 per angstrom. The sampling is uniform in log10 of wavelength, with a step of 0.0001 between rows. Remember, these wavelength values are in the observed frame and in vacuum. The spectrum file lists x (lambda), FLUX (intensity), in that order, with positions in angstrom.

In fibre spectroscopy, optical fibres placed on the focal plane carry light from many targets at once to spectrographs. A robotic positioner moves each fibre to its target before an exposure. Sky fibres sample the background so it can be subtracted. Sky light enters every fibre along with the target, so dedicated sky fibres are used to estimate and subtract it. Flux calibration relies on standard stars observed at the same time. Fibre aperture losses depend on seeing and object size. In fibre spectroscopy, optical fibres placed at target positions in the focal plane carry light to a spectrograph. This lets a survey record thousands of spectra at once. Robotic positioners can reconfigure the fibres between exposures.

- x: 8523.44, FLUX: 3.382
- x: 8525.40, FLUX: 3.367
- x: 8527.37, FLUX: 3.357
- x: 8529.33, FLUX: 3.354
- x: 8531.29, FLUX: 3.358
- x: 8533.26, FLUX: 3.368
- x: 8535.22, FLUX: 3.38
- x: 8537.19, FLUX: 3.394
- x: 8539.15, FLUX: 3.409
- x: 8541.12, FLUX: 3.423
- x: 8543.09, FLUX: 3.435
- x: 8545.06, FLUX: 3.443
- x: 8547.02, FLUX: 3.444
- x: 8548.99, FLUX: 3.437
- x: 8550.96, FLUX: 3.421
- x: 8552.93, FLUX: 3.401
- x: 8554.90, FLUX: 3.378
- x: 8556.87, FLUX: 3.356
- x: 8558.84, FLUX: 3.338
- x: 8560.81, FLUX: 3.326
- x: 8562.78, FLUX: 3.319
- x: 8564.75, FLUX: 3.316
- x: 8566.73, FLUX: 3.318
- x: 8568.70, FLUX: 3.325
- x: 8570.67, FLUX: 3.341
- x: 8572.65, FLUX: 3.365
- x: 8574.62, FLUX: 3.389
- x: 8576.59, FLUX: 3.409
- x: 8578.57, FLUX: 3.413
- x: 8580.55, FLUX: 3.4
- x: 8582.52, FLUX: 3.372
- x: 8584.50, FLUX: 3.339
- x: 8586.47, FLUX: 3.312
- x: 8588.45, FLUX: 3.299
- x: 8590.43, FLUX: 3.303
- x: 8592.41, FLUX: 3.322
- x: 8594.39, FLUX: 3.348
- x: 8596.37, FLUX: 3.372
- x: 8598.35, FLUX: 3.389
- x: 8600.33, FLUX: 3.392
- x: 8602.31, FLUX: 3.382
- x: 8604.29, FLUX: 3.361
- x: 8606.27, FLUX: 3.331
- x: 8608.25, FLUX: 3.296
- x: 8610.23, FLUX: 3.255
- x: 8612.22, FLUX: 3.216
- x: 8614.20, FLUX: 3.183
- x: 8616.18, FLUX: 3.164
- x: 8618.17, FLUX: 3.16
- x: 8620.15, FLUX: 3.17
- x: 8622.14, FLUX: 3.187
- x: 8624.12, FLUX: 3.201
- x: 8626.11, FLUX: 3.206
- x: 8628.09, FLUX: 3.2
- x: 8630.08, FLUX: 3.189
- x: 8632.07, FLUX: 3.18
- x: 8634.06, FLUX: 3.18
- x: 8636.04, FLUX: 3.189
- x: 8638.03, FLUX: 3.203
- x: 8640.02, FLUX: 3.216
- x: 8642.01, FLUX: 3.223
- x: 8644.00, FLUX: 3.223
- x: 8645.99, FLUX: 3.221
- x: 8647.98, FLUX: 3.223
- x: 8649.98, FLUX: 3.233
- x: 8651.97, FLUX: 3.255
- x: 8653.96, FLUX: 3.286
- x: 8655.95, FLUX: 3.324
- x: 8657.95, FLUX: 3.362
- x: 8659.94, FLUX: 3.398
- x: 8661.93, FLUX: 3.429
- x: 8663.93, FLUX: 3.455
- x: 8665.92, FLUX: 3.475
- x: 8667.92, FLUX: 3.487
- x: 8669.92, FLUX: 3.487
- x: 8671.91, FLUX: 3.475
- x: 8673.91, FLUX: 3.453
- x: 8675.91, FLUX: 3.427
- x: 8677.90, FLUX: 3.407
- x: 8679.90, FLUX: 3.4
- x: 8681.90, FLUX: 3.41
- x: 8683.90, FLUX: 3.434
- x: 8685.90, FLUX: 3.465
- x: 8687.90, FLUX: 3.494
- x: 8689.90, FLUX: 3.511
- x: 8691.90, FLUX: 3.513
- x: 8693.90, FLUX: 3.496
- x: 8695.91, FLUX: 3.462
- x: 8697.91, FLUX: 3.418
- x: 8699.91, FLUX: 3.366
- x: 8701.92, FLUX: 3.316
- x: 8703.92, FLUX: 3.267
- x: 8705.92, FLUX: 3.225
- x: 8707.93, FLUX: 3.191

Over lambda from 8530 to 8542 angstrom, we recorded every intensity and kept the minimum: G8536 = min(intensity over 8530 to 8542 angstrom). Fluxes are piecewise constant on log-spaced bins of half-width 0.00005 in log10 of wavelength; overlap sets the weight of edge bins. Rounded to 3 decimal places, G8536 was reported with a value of 3.358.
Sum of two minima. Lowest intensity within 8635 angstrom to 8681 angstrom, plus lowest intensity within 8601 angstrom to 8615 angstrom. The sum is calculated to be 6.37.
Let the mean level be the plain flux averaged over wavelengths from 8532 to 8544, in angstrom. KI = 3.40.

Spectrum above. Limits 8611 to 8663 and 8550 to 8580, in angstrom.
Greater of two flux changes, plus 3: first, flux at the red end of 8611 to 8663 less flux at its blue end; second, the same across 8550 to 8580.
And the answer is 3.21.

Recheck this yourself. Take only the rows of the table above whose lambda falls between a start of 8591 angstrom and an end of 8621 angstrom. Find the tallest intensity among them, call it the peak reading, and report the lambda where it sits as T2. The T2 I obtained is 8600.33 angstrom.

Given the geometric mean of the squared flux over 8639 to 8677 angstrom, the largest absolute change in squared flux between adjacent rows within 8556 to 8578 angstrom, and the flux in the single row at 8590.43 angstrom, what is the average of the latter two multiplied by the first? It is 19.4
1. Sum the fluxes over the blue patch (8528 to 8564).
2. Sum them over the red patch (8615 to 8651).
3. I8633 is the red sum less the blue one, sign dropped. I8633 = 3.4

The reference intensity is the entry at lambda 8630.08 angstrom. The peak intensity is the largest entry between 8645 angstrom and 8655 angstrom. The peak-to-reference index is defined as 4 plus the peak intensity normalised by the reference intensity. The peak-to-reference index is 5.03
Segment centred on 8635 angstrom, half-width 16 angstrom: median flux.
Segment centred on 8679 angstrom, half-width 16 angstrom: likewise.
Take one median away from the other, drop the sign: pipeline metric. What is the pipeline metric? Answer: 0.268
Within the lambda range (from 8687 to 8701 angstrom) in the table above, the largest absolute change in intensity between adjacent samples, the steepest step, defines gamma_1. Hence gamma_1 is 0.052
